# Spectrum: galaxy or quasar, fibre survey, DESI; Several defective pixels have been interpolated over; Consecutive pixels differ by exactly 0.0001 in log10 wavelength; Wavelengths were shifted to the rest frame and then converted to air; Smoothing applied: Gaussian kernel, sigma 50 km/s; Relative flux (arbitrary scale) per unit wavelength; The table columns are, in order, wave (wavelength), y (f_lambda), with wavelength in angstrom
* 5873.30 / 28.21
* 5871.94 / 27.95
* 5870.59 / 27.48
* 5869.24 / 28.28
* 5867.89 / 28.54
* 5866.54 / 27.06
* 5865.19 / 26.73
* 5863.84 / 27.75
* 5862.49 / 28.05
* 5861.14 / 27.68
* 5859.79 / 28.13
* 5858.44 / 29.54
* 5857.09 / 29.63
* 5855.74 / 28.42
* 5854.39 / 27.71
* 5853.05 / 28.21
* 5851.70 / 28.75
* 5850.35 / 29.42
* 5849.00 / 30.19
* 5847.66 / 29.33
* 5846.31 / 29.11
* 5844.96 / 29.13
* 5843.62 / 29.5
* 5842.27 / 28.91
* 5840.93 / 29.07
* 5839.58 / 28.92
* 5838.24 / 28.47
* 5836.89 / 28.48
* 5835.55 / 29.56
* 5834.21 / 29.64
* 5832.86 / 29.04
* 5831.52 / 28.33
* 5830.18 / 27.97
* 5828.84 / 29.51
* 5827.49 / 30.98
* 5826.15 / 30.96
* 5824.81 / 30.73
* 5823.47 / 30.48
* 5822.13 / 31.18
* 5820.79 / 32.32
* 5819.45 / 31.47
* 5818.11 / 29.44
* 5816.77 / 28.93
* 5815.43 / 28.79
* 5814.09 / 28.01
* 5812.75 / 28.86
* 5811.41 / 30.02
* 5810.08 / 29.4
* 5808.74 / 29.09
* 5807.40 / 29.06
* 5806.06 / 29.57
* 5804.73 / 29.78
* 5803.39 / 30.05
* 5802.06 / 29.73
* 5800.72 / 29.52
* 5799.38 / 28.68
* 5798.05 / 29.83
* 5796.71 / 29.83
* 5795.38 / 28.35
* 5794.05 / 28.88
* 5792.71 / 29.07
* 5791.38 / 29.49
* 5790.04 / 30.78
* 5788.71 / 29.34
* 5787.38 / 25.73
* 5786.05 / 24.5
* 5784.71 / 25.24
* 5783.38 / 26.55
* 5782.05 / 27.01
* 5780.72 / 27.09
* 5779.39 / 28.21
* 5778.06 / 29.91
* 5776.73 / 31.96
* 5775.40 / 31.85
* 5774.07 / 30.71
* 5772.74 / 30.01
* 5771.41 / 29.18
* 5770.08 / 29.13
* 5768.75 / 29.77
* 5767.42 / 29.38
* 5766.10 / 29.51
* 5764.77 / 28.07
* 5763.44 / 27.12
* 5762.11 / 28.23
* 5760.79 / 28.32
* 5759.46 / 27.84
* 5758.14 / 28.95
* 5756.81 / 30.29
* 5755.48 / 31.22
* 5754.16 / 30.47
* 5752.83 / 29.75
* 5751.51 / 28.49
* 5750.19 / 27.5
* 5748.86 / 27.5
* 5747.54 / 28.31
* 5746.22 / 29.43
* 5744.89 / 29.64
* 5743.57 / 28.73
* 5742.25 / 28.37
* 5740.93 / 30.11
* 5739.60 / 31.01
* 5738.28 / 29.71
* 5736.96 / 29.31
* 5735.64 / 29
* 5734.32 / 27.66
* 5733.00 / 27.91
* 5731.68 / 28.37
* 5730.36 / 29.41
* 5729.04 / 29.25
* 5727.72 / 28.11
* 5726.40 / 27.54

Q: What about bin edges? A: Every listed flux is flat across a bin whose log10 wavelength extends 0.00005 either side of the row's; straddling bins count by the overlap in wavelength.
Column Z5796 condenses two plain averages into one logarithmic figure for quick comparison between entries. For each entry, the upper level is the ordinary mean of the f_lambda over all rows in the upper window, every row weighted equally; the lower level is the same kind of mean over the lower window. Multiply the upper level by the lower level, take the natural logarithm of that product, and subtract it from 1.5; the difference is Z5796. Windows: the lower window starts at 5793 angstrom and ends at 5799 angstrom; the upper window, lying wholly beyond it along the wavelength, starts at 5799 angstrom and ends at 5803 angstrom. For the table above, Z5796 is -5.25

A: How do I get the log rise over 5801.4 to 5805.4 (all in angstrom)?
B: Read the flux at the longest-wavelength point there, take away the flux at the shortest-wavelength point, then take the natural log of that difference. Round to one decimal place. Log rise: -3.0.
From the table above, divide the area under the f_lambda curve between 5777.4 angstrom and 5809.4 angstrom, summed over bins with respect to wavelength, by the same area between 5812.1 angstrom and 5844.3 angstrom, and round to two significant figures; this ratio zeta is 0.96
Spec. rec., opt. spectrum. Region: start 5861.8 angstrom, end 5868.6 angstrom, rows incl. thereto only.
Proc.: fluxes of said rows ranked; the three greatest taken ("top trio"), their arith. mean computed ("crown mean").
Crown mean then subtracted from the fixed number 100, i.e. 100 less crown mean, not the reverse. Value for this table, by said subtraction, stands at 71.9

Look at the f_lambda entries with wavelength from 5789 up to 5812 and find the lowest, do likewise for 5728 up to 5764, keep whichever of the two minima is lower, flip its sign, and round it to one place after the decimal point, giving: -27.1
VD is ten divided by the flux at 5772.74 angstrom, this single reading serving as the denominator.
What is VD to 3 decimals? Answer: 0.333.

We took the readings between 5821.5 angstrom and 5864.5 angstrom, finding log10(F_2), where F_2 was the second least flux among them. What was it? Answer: 1.44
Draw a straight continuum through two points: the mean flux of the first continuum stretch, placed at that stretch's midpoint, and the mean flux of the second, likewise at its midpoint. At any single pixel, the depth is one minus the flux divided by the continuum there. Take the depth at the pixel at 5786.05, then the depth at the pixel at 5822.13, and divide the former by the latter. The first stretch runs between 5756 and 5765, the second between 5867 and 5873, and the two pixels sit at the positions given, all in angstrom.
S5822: -1.3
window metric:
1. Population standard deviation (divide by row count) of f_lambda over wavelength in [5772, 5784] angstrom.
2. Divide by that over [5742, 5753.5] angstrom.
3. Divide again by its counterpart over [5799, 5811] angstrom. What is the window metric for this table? 6.2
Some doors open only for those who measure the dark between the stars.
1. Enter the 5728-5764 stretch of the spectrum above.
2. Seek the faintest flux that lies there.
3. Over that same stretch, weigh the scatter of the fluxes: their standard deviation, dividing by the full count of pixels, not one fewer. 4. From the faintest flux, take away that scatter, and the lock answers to 26.0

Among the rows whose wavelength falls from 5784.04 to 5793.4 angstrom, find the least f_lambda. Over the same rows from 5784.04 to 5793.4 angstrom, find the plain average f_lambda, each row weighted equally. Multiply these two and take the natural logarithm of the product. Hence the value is 6.52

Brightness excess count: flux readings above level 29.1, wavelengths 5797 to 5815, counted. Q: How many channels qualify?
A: 8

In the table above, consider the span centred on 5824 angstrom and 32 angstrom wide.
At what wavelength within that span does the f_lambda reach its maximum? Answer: 5820.79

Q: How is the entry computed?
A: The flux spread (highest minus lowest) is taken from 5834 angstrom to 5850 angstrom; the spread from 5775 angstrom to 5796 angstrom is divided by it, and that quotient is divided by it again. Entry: 2.5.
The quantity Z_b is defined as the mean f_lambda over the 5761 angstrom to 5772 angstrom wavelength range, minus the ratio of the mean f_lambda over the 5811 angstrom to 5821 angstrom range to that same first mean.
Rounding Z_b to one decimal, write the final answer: 27.8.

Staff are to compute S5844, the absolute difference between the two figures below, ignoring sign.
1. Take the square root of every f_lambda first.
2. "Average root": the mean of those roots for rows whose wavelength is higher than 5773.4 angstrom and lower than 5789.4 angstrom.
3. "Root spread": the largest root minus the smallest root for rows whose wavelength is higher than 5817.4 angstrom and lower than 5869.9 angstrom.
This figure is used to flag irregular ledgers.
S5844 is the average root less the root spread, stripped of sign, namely 4.79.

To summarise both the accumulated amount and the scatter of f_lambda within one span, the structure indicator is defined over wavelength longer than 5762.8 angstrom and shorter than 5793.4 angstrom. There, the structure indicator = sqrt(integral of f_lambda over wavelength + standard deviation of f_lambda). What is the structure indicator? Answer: 29.7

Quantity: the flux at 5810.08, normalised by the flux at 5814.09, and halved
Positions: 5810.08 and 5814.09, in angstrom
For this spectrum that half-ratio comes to 0.52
